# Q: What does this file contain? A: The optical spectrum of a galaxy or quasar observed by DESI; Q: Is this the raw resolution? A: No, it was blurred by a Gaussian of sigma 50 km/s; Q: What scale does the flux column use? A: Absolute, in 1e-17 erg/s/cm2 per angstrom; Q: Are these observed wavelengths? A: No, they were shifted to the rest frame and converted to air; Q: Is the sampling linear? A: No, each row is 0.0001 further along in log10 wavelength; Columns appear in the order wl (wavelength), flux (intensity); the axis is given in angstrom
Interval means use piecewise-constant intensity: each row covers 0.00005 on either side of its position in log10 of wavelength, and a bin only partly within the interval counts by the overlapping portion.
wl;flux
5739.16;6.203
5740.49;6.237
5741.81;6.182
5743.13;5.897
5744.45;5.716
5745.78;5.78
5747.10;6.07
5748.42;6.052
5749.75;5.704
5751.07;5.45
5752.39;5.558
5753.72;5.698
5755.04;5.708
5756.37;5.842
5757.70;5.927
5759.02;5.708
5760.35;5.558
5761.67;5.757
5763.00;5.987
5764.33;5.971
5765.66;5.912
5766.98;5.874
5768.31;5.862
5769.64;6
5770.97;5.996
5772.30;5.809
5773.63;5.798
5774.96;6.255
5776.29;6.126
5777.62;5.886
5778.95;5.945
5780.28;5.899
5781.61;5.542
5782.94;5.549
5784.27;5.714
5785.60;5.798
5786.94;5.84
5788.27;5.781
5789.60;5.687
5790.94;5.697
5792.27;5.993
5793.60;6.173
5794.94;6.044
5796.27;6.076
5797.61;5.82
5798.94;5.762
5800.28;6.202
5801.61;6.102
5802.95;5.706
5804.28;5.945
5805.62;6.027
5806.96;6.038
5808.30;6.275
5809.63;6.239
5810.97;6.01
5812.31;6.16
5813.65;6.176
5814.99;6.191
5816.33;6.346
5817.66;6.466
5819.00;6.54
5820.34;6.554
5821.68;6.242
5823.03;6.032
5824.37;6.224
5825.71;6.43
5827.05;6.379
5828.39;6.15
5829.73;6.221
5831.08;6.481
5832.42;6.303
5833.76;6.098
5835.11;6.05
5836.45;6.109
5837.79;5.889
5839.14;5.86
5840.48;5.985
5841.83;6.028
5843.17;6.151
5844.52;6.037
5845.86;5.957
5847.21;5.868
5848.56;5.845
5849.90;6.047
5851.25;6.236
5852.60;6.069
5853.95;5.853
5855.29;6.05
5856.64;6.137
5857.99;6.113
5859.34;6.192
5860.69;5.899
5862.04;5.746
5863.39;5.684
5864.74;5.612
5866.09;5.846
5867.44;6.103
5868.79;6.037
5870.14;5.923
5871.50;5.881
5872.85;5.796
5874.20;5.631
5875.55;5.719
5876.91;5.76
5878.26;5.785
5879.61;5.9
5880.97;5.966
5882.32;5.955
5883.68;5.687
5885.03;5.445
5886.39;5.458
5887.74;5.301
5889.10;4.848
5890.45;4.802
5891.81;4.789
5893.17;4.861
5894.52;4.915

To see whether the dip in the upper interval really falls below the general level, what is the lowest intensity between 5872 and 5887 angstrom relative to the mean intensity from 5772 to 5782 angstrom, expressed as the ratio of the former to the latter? 0.92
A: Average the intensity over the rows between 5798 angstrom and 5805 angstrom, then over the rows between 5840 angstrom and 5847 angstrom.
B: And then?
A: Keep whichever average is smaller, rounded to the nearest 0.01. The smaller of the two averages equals 5.94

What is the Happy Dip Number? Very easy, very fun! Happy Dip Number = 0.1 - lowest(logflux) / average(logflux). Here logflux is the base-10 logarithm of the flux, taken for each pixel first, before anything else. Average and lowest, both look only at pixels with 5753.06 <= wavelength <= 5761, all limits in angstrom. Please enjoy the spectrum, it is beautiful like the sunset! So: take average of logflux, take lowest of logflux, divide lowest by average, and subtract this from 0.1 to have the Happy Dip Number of -0.882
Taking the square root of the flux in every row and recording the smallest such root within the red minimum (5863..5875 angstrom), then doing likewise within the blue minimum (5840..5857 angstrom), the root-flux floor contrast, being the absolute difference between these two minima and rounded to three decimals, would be 0.049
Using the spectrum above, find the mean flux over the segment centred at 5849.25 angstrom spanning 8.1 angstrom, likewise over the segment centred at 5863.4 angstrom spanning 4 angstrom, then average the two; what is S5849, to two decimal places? 5.84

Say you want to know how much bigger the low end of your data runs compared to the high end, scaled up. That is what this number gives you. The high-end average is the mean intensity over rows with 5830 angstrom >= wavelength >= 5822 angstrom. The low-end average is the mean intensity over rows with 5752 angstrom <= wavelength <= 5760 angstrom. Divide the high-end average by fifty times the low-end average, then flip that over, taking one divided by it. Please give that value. 46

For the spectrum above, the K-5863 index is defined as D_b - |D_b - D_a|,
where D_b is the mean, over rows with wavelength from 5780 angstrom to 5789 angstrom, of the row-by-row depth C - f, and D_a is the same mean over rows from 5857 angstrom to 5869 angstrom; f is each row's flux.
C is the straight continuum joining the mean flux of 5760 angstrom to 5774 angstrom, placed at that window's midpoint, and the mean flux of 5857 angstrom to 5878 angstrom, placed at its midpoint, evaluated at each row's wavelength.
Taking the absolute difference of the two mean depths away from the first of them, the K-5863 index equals -0.05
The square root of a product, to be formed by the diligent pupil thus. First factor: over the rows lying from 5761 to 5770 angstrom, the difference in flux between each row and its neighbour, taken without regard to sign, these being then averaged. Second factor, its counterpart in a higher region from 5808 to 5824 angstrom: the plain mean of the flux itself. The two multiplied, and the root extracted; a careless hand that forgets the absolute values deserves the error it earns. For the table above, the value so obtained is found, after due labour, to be 0.72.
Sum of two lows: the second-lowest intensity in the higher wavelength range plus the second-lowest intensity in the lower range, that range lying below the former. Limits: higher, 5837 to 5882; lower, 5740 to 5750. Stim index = 11.3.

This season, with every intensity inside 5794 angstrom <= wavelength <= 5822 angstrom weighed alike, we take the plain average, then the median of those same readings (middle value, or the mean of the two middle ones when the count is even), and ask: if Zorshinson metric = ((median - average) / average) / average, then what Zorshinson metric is 0.0006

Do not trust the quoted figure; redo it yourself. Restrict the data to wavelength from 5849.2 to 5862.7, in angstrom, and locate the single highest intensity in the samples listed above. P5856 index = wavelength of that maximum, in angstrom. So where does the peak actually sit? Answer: 5851.25 angstrom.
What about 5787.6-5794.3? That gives 5793.60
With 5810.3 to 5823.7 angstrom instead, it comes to 5820.34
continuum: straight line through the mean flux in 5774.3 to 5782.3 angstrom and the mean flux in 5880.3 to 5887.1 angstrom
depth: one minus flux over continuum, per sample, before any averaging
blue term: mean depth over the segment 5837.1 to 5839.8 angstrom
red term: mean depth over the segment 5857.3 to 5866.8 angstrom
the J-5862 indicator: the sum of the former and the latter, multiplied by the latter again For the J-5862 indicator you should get 0.0007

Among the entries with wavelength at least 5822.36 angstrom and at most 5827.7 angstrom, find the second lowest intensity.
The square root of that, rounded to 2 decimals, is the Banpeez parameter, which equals 2.49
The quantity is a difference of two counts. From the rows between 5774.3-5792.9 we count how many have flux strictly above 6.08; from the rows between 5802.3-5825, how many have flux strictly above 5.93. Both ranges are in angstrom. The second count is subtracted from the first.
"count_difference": -14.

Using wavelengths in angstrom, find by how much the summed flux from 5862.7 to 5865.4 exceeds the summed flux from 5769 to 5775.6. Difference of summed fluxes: -19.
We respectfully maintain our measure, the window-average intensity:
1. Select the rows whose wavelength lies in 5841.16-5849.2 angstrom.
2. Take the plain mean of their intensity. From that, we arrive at 5.98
